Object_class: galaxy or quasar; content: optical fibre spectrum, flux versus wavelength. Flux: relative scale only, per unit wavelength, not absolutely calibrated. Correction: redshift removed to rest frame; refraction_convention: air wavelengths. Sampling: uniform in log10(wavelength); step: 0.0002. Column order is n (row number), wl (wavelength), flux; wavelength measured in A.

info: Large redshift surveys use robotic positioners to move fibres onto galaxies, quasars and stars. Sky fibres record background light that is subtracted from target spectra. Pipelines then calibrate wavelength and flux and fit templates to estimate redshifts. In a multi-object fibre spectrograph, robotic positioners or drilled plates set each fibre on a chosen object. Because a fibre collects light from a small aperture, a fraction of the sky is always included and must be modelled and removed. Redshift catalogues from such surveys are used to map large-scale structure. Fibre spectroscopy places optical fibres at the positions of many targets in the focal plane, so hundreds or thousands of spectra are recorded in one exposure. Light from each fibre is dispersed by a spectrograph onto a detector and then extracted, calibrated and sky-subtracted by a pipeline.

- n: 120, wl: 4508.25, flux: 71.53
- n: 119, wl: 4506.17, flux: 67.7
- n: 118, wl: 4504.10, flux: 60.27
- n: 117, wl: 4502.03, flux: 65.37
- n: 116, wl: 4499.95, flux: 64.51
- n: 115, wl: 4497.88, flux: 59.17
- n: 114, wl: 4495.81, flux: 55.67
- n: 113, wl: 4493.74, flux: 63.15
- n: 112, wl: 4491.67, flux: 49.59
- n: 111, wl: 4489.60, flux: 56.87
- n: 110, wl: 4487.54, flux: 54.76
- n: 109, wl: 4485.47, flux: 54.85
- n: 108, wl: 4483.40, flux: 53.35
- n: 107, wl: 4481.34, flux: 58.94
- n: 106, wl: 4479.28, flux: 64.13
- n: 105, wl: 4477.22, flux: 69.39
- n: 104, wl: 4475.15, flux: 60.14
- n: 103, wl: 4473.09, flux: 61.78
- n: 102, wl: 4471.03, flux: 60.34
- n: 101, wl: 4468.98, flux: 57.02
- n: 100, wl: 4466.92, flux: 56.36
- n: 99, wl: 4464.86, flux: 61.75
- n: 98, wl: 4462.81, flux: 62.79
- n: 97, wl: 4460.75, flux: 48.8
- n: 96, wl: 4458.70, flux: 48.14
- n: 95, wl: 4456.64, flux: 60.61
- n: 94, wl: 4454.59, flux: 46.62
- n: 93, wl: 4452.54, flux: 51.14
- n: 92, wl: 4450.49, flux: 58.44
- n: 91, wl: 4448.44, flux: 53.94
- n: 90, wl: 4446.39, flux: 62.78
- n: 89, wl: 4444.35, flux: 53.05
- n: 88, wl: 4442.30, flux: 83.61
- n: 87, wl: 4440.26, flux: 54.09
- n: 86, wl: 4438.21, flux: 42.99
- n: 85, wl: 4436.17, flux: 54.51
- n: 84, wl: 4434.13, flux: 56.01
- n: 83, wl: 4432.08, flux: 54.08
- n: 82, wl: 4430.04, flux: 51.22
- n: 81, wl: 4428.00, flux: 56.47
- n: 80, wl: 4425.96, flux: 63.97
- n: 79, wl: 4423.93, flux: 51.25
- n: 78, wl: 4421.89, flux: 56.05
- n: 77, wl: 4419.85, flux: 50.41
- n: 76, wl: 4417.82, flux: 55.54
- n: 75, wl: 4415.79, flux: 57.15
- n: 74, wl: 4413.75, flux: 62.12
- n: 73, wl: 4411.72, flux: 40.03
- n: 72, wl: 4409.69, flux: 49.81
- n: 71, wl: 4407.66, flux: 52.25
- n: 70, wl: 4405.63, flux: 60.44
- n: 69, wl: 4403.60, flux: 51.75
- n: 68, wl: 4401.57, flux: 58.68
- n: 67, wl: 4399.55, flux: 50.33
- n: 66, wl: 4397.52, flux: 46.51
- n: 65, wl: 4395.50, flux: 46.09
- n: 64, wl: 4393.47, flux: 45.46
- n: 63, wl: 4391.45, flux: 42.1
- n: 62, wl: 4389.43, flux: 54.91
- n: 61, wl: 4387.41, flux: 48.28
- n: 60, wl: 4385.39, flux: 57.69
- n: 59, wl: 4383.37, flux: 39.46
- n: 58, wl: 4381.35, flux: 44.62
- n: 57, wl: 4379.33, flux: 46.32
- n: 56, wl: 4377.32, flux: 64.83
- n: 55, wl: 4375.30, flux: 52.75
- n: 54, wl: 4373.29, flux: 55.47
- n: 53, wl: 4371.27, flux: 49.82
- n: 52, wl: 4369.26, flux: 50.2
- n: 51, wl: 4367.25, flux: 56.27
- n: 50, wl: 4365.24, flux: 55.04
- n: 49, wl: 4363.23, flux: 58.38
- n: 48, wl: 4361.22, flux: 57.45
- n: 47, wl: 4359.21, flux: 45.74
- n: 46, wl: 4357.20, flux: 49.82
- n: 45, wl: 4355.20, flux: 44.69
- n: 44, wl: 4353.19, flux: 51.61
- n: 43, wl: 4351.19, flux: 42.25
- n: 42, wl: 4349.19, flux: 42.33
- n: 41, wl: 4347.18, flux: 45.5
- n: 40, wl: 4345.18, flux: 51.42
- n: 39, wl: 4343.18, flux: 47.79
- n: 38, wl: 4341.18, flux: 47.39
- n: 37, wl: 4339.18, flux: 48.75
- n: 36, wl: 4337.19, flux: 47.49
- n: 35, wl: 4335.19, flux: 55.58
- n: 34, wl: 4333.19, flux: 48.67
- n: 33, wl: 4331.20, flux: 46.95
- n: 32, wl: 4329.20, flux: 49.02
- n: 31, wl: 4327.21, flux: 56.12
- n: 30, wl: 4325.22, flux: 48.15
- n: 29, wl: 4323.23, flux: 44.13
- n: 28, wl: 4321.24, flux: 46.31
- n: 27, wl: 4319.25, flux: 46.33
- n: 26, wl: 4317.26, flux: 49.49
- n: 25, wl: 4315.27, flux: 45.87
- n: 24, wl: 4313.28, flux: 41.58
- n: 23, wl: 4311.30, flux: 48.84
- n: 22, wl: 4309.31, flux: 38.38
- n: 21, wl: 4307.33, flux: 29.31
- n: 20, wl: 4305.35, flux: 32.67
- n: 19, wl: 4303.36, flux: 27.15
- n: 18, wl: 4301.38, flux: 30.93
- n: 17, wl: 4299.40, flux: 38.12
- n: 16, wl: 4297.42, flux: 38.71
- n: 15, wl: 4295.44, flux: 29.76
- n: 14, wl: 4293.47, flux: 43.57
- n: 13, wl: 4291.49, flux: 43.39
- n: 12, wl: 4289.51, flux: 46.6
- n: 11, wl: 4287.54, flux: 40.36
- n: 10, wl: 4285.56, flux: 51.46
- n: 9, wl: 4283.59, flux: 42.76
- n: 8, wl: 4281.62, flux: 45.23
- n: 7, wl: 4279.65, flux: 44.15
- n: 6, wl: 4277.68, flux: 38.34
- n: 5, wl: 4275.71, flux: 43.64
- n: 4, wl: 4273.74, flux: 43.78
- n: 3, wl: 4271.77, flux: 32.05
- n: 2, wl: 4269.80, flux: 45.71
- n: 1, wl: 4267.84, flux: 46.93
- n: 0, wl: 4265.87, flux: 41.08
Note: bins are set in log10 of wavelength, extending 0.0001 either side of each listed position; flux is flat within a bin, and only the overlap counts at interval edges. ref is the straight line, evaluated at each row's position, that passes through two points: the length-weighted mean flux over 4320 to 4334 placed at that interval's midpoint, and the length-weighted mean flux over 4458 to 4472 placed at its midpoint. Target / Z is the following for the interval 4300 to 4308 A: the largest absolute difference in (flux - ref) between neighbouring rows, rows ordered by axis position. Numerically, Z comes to 5.4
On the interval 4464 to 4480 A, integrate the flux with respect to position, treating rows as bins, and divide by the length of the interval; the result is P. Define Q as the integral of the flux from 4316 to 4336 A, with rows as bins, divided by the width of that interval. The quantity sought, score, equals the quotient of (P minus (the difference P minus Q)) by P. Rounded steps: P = 61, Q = 49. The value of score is 0.80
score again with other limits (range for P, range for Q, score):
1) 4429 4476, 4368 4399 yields 0.88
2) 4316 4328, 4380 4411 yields 1.03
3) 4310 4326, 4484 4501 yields 1.24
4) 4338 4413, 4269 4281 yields 0.82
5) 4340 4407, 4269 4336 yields 0.85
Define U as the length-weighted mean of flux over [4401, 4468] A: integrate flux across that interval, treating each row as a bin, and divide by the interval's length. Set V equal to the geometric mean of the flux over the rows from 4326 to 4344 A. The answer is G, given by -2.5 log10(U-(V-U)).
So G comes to -4.46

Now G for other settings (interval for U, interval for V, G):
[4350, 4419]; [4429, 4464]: -4.20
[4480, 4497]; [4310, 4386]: -4.50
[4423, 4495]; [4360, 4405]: -4.50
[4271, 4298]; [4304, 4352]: -3.96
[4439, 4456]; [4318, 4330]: -4.57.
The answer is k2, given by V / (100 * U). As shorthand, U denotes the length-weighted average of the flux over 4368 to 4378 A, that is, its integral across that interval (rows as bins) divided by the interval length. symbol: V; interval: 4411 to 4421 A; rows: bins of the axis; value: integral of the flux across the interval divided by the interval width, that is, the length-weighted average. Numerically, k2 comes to 0.0098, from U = 54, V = 53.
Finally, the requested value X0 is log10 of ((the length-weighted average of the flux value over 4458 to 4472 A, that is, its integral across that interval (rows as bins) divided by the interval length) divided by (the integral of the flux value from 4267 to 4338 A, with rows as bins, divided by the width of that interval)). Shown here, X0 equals 0.12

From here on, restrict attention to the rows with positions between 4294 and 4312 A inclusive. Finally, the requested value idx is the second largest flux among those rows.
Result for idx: 38.71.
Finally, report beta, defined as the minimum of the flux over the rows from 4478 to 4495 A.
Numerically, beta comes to 49.59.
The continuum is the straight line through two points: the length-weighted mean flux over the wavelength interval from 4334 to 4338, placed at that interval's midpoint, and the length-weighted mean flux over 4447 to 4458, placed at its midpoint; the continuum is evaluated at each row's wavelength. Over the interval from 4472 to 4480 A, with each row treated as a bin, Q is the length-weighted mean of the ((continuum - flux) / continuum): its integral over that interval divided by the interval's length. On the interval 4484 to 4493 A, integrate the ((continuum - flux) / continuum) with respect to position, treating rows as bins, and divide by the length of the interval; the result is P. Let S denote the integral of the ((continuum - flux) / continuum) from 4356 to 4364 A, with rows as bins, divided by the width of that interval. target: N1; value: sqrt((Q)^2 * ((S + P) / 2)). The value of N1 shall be 0.010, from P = 0.02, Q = -0.164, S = -0.01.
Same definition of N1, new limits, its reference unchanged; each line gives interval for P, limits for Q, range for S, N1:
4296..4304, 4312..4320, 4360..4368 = 0.035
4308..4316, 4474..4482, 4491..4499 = 0.038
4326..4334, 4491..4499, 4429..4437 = 0.004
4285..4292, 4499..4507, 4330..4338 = 0.042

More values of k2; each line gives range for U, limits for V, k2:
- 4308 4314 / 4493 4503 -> 0.0145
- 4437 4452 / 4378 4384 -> 0.0077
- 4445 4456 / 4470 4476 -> 0.0111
